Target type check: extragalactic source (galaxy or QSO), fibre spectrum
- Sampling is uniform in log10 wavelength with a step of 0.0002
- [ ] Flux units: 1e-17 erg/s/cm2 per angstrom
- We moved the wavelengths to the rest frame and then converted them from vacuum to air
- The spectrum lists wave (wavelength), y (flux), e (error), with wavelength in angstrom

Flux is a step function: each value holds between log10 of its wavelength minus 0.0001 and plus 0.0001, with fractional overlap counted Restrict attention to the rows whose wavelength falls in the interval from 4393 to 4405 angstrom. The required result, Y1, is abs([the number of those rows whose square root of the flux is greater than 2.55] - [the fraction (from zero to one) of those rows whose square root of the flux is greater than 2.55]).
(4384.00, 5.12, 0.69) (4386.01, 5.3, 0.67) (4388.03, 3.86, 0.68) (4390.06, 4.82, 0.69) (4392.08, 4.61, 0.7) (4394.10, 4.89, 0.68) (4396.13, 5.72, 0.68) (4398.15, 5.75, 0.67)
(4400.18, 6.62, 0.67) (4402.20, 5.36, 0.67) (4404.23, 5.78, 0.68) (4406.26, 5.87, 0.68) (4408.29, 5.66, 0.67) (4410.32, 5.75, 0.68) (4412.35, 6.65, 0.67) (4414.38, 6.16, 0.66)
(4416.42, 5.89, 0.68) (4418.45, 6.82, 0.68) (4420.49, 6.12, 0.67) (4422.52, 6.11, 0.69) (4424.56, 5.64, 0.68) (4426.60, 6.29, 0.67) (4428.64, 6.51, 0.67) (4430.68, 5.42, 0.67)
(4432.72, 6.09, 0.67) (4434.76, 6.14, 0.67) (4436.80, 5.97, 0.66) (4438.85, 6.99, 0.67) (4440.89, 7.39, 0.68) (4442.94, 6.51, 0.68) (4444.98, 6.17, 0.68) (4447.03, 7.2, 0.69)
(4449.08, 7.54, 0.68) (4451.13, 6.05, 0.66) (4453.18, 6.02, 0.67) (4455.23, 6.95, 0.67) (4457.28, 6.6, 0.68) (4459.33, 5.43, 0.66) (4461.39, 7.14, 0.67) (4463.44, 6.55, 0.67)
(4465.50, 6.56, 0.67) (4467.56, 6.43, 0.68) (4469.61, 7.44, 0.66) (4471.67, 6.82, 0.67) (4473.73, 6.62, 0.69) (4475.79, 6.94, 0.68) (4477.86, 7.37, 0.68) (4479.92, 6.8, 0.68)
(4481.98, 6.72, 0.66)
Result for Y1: 0.8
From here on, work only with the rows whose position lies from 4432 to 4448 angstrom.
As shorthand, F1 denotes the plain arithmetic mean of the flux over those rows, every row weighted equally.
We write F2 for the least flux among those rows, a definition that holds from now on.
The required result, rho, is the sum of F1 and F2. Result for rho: 12.5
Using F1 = 6.6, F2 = 5.97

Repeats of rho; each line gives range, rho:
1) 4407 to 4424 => 11.8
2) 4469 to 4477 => 13.6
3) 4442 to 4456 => 12.7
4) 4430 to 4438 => 11.3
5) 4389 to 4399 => 9.8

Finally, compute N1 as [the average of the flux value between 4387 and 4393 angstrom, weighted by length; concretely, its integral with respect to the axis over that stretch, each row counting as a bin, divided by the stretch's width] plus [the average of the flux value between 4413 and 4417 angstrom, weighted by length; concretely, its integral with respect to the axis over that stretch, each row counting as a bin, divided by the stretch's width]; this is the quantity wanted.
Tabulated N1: 10.5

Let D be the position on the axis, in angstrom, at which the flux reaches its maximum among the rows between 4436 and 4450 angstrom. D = 4449.08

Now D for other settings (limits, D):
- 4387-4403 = 4400.18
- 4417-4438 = 4418.45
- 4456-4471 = 4469.61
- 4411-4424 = 4418.45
